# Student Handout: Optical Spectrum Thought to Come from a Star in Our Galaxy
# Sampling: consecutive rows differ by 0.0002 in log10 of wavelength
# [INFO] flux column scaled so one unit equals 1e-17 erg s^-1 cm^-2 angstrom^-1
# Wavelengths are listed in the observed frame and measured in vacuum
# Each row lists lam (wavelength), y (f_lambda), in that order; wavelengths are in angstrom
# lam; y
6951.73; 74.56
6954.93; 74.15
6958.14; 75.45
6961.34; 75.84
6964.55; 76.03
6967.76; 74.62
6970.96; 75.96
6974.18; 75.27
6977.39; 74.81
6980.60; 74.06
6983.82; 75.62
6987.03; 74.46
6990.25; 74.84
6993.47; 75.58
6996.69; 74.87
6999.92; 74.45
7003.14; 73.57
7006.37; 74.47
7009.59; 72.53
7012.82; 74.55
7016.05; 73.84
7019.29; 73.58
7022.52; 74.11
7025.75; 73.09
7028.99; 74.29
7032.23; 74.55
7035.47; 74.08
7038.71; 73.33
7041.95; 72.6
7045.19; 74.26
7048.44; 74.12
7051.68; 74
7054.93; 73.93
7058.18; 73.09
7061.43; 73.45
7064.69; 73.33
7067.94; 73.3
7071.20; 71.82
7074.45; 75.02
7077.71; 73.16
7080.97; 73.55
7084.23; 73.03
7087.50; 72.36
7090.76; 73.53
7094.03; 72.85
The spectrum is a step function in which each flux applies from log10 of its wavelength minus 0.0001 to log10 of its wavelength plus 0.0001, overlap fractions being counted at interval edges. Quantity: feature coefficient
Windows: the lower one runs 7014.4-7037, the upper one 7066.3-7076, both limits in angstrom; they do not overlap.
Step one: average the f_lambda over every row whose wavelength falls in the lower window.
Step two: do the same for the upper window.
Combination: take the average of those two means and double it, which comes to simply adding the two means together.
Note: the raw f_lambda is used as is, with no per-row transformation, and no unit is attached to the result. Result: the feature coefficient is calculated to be 147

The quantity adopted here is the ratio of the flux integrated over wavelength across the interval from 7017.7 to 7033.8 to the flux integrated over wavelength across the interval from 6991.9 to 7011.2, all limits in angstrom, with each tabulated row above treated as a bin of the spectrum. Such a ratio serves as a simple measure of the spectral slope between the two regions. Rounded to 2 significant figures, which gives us 0.83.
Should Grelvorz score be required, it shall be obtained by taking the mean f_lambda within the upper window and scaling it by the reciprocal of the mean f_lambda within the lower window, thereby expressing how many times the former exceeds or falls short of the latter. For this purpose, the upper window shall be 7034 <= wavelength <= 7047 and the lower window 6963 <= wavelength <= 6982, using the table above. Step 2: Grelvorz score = 0.98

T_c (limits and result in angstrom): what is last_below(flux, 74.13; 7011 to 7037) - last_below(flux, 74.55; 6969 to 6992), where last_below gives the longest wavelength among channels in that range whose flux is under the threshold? 48.4 angstrom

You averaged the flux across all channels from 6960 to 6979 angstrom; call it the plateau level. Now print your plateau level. 75.4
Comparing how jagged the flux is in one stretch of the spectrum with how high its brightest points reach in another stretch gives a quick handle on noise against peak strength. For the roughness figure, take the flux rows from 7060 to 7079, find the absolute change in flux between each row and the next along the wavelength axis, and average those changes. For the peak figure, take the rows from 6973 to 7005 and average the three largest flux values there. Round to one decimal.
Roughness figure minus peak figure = -74.2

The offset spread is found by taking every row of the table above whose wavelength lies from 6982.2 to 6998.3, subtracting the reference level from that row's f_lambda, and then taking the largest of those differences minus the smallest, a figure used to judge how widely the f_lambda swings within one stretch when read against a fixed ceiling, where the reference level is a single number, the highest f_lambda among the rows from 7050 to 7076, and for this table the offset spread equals 1.2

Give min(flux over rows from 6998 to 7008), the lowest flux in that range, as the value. 73.57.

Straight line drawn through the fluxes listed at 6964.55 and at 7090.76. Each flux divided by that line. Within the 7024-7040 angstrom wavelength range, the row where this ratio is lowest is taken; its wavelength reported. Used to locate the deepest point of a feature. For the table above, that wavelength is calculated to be 7025.75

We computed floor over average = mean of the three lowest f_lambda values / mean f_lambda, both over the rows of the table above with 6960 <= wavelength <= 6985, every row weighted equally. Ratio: 0.990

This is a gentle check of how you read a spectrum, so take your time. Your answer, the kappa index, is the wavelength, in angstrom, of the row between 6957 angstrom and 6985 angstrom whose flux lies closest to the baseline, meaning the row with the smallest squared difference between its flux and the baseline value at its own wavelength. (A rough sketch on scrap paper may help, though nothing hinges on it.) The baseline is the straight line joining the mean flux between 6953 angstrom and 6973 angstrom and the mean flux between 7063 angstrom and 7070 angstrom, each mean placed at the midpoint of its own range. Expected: 6958.14 angstrom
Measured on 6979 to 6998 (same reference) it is 6990.25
